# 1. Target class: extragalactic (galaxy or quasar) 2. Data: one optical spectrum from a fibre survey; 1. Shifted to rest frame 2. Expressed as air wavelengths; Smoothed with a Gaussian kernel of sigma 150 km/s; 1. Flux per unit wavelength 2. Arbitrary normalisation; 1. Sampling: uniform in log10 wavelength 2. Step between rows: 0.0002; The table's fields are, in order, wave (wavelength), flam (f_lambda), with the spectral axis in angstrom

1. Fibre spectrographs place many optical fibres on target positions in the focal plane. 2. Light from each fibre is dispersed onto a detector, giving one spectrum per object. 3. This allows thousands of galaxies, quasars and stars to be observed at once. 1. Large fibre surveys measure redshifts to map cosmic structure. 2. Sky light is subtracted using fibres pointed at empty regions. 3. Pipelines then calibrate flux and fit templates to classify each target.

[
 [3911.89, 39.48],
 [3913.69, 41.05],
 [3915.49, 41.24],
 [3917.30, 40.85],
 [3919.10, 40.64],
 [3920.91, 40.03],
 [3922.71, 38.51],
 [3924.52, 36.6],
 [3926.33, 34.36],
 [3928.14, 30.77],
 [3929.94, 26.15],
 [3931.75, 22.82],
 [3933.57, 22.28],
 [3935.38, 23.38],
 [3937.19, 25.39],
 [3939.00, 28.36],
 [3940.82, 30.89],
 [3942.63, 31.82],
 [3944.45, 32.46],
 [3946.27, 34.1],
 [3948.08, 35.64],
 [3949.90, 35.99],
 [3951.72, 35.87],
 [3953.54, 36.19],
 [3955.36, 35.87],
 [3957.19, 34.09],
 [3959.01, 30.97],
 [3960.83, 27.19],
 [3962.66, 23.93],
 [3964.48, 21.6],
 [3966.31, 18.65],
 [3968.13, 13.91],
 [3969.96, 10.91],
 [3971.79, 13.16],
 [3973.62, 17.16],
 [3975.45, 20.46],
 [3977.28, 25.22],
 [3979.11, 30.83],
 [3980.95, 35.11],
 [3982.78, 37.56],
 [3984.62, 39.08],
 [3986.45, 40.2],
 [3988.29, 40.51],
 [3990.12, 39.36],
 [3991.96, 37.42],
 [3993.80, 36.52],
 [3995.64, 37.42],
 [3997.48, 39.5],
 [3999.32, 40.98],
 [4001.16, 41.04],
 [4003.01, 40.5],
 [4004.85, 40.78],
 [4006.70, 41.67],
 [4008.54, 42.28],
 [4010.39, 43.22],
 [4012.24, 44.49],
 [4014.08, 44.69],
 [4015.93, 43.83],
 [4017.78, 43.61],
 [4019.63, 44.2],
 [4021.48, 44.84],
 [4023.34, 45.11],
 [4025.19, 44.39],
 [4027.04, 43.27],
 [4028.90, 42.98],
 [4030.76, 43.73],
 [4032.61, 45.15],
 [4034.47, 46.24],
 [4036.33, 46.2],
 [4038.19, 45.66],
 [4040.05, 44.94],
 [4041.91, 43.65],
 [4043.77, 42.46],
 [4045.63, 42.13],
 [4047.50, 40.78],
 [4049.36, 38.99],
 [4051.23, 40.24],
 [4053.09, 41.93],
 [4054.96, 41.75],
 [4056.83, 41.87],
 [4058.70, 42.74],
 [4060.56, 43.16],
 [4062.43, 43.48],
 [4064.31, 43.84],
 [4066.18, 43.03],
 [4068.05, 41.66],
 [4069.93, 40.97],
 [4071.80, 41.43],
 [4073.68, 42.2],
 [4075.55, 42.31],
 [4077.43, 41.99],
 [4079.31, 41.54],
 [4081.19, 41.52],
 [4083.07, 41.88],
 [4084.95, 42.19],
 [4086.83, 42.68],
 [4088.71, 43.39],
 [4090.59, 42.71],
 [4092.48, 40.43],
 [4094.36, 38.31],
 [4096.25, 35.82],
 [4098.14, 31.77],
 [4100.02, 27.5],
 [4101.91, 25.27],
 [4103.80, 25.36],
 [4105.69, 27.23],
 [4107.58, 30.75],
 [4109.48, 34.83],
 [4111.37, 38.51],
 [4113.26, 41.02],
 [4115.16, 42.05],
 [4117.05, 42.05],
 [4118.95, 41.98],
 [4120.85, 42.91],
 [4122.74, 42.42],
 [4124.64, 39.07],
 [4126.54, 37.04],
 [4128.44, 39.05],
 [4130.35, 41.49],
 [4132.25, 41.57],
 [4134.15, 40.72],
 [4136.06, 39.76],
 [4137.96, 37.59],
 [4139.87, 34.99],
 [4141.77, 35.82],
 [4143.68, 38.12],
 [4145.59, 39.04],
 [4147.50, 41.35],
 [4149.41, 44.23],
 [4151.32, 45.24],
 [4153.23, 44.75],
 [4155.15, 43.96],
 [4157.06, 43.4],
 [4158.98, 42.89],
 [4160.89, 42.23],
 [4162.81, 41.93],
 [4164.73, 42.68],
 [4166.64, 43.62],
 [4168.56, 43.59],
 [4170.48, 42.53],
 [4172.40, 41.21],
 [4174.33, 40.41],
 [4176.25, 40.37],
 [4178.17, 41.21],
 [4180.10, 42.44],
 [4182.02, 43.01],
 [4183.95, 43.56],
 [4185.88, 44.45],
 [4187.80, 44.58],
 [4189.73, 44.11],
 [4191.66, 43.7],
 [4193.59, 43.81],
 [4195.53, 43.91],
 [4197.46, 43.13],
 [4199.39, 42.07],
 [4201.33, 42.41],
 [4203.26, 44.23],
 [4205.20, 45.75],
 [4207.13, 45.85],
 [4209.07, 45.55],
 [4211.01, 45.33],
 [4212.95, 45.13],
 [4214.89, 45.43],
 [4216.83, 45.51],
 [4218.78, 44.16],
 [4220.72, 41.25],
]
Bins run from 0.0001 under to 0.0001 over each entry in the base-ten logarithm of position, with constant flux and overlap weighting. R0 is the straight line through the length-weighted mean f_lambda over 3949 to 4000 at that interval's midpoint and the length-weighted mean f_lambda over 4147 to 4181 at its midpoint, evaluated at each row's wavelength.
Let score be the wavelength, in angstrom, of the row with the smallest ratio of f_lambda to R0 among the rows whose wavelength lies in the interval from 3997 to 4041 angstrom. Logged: 3997.48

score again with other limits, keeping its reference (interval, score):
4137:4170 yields 4139.87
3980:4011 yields 3980.95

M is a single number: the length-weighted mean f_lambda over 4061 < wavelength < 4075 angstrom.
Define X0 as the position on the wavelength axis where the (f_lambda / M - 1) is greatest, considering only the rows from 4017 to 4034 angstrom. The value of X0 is 4032.61 angstrom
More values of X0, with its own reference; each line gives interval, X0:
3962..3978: 3977.28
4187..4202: 4187.80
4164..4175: 4166.64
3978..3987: 3986.45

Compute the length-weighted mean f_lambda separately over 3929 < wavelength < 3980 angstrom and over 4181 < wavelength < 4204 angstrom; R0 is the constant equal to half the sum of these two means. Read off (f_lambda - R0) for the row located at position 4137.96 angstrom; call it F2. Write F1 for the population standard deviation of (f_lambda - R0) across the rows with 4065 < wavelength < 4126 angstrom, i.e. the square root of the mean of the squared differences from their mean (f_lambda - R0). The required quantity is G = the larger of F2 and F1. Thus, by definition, 5.6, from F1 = 5.6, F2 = 2.5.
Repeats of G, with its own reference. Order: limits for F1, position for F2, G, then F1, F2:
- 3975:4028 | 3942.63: 5.6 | 5.6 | -3.3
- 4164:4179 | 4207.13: 10.8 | 1.2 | 10.8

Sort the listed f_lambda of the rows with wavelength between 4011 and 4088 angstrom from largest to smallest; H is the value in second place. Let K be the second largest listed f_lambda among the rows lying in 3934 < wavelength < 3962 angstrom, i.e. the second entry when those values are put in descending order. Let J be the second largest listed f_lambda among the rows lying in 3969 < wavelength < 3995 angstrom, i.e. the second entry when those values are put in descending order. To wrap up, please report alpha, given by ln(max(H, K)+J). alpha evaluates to 4.46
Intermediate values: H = 46.2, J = 40.2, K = 35.99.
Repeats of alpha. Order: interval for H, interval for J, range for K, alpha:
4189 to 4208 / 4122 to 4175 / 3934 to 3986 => 4.51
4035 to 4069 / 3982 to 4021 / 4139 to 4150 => 4.50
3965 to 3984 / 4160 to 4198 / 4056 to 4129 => 4.48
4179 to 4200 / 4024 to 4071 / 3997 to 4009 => 4.51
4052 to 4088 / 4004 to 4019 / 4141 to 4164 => 4.49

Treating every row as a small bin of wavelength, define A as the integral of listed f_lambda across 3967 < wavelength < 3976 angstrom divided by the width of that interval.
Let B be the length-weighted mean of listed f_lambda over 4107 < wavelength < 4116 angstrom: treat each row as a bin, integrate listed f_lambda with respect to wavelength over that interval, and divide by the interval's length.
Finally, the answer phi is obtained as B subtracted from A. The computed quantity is -23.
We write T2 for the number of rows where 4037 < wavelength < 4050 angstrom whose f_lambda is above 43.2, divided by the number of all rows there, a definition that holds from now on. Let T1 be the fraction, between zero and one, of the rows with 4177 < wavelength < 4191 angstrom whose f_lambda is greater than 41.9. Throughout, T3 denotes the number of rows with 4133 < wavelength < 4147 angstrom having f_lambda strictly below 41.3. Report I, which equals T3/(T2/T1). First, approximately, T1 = 0.9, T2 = 0.4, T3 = 7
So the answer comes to 14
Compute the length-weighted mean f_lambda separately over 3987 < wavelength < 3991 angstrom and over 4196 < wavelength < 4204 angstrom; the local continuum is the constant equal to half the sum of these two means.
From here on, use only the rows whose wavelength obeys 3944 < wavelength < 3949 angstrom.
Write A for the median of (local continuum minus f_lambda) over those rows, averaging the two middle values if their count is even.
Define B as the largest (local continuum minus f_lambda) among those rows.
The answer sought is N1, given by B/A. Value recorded 1.22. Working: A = 7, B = 9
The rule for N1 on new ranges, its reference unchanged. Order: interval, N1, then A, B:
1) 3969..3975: 1.08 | 28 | 31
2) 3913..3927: 6.10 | 1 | 7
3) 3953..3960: 1.61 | 7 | 11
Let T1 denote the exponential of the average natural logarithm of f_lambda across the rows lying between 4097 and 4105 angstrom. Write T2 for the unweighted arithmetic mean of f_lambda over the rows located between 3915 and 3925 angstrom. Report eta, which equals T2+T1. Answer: 67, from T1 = 27.4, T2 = 39.6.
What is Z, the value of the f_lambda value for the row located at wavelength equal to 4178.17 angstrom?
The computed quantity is 41.21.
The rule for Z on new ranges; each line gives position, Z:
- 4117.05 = 42.05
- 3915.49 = 41.24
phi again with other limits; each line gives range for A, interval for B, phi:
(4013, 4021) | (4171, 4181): 3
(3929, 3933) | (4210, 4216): -21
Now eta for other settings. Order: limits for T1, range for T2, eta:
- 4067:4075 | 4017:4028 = 86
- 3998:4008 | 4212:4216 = 86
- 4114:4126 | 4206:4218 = 87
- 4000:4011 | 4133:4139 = 81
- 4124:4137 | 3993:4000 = 78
